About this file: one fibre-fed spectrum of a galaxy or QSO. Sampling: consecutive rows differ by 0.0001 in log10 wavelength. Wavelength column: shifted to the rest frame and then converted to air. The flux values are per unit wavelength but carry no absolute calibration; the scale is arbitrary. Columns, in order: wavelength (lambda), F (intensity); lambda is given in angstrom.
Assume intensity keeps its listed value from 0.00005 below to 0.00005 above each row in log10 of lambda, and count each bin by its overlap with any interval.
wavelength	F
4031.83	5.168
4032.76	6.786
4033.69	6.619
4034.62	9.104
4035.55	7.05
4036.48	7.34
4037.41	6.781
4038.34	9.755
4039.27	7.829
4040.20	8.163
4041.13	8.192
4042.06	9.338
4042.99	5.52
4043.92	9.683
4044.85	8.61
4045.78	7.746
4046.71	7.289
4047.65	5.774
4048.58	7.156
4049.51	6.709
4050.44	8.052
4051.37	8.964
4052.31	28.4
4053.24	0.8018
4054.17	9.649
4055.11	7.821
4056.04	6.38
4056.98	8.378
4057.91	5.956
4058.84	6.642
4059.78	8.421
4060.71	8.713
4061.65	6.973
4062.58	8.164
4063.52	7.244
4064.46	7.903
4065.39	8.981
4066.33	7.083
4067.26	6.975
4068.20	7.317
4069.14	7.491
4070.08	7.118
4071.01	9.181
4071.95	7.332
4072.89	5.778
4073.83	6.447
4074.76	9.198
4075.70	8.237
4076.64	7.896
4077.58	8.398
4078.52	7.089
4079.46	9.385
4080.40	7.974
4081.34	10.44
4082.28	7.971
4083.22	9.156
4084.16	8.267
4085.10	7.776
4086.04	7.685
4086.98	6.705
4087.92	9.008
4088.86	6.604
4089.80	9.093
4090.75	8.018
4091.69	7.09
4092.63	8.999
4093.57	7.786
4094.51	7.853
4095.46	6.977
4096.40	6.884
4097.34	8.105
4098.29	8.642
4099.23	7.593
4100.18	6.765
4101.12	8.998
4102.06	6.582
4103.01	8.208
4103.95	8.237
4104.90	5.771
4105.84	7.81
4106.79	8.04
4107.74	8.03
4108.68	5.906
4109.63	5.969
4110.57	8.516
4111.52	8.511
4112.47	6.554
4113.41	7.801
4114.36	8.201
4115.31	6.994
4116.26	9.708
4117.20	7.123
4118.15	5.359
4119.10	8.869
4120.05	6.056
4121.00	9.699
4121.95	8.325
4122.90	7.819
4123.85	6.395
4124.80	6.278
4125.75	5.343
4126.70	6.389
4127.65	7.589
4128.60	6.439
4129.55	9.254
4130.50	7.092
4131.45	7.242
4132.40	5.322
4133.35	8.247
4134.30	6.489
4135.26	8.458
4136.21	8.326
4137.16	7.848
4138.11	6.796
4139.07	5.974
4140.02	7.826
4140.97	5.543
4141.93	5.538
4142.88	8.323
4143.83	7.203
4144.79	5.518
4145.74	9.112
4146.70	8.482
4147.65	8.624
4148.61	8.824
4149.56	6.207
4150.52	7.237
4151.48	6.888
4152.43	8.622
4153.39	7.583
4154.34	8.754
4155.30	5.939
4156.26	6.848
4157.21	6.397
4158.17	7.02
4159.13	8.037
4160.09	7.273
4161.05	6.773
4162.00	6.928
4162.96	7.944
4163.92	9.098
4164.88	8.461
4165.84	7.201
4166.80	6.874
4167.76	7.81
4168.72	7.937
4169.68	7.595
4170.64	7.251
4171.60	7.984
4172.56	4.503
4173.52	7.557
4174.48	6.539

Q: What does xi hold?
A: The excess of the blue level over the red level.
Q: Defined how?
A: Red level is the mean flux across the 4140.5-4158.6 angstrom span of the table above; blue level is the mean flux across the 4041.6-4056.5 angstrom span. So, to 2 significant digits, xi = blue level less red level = 1.3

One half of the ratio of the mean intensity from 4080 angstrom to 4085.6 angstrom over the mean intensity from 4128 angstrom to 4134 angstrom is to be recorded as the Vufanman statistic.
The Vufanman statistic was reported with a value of 0.592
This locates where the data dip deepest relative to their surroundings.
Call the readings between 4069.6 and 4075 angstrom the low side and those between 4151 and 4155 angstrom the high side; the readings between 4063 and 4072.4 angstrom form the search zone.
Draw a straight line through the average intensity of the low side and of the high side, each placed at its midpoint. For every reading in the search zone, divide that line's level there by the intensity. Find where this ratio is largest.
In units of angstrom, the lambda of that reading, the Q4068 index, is 4067.26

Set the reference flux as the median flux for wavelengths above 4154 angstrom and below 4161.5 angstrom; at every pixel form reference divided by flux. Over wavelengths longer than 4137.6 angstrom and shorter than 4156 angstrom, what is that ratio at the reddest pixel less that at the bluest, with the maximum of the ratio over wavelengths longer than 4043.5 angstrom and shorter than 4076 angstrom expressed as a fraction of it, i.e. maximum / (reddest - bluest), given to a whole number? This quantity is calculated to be 59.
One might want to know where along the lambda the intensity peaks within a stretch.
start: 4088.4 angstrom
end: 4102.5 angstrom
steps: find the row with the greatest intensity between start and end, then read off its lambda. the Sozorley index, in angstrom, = 4089.80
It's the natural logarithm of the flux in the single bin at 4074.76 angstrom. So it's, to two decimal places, 2.22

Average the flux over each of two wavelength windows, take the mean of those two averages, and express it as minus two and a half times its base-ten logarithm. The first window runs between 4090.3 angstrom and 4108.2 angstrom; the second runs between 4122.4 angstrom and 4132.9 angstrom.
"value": -2.15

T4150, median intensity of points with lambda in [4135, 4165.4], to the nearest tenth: 7.4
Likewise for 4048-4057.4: 7.9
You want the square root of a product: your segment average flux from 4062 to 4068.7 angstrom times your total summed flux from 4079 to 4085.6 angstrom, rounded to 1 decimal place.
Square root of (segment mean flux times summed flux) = 21.6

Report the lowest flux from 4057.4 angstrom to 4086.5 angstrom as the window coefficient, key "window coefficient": 5.778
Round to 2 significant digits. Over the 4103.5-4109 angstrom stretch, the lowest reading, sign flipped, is -5.8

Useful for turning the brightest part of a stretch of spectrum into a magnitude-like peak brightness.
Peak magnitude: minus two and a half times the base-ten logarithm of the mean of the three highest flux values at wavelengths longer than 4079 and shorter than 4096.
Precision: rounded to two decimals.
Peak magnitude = -2.46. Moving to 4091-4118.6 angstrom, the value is -2.41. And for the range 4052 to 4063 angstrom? -2.98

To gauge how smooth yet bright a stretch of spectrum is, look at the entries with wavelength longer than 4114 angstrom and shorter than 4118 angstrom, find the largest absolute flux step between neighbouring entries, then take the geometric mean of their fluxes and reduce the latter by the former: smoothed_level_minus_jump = 5.2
